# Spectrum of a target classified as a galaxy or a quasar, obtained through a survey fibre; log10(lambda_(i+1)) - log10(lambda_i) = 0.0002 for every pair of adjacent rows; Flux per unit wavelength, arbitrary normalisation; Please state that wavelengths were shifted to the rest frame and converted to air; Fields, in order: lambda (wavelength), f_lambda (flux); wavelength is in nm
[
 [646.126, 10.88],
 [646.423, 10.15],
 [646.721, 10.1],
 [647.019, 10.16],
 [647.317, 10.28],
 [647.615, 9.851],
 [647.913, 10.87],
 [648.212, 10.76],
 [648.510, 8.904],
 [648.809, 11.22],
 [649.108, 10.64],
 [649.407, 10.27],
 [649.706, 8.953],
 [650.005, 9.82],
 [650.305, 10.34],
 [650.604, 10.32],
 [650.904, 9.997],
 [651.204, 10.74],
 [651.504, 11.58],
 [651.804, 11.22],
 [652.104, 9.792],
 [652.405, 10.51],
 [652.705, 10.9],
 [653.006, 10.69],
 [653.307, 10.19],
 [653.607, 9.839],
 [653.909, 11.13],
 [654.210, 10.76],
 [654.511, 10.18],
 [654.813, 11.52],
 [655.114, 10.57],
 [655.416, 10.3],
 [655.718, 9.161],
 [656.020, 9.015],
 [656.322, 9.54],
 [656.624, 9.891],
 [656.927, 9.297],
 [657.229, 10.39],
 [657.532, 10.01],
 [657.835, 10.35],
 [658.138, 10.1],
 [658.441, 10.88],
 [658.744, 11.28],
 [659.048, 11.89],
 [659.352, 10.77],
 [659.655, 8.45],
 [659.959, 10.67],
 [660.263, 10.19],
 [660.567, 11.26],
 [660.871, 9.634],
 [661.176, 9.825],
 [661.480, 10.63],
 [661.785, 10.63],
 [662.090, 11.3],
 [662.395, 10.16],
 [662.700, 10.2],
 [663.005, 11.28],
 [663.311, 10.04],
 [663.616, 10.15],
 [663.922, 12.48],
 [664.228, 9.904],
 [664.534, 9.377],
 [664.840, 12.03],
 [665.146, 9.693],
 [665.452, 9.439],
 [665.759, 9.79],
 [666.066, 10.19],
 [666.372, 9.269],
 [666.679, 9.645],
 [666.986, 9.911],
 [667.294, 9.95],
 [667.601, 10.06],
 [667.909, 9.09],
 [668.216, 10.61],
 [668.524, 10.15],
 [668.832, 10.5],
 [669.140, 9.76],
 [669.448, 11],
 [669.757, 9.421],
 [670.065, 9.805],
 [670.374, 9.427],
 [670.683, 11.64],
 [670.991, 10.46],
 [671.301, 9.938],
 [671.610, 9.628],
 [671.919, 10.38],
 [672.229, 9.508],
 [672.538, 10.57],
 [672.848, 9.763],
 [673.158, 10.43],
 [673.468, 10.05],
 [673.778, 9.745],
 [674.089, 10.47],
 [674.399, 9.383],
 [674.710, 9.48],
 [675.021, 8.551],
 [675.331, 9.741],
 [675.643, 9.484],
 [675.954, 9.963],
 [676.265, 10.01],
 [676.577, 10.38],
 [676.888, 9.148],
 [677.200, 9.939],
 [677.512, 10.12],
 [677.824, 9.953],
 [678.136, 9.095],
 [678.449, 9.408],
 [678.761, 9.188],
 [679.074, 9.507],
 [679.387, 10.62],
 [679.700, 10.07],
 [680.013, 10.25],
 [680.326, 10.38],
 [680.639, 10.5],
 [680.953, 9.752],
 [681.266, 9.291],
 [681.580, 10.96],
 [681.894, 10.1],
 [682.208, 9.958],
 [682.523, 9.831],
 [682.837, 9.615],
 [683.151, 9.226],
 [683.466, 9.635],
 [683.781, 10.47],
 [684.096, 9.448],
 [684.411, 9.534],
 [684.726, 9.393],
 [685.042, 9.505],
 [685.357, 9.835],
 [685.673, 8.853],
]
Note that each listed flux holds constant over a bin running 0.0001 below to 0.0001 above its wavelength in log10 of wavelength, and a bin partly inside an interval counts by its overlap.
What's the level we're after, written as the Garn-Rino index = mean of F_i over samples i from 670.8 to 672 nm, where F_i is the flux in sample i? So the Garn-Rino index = 10.1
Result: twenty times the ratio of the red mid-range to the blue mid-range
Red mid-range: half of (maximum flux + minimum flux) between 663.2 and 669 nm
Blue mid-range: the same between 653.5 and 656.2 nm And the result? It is 21.0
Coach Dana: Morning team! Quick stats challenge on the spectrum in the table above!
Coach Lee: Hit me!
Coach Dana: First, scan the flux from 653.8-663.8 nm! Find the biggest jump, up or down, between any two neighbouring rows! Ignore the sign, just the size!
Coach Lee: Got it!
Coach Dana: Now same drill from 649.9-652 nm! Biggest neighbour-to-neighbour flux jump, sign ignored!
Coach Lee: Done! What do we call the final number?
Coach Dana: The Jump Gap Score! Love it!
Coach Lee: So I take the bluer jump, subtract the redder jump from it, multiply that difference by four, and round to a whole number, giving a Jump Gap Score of -6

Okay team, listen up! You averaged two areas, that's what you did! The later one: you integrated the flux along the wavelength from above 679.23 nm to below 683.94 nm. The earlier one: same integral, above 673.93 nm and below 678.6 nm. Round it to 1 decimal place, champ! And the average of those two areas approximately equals 46.2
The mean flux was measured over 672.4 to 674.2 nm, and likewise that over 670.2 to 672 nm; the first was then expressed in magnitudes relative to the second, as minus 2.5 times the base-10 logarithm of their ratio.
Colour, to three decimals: 0.008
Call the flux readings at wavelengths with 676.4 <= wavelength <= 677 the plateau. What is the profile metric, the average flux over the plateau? 9.8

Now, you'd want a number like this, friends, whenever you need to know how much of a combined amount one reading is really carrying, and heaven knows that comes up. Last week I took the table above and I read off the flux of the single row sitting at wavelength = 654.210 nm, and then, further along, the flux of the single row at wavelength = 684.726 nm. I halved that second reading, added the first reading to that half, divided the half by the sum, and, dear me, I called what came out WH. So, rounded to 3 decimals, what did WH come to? 0.304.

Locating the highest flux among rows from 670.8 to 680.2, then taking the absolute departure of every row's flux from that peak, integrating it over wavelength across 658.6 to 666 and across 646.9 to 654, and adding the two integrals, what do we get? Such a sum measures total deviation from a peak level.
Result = 9.6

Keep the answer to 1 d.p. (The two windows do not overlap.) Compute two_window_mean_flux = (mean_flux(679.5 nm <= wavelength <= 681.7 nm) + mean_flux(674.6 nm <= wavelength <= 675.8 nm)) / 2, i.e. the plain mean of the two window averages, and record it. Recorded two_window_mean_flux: 9.7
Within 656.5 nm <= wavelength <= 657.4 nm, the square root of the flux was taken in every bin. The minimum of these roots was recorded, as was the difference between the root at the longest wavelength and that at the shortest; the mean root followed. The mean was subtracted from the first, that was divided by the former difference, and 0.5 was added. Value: -0.6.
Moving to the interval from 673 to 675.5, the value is 2.3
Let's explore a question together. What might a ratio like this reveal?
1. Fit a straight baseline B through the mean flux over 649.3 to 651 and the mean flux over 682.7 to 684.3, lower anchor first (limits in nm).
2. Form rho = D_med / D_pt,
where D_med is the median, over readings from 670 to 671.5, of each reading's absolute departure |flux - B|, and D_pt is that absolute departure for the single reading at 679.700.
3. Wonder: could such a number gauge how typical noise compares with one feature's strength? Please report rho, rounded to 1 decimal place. 1.0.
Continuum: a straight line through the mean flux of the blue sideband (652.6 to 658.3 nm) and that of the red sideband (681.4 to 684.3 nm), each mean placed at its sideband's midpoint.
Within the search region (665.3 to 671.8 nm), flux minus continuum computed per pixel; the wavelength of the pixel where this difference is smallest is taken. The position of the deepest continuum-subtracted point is 667.909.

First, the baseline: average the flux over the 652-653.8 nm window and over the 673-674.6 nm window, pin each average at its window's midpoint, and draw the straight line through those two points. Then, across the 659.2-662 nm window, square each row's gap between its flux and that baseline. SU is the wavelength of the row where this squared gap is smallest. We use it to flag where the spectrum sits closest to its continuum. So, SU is 660.263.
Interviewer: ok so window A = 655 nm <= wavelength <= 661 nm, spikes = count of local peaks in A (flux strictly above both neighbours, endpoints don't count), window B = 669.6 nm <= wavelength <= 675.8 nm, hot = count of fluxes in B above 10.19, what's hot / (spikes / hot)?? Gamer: 6.0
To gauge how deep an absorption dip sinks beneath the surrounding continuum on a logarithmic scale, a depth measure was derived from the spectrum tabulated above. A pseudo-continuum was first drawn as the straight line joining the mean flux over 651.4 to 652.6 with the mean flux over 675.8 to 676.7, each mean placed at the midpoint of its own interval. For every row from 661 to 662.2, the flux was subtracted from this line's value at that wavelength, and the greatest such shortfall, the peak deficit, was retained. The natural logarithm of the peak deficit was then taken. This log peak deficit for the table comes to -0.4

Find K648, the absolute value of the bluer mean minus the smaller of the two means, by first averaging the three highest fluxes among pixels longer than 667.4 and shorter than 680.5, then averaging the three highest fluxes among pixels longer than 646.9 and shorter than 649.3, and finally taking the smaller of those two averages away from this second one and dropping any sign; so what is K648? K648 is 0.00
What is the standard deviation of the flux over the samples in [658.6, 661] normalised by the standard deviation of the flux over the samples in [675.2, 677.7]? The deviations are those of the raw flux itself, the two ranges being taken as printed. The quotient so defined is 2.8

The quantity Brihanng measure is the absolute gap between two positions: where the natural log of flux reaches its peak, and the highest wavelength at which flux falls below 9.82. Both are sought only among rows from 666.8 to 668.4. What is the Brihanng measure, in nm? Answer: 0.31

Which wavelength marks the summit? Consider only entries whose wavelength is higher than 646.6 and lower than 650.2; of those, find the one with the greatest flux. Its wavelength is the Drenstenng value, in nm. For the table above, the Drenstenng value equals 648.809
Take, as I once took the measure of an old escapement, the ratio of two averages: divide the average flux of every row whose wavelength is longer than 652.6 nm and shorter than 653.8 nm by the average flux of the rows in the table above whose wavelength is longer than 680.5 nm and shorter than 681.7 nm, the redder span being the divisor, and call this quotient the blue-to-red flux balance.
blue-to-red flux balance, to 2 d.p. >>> 1.03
